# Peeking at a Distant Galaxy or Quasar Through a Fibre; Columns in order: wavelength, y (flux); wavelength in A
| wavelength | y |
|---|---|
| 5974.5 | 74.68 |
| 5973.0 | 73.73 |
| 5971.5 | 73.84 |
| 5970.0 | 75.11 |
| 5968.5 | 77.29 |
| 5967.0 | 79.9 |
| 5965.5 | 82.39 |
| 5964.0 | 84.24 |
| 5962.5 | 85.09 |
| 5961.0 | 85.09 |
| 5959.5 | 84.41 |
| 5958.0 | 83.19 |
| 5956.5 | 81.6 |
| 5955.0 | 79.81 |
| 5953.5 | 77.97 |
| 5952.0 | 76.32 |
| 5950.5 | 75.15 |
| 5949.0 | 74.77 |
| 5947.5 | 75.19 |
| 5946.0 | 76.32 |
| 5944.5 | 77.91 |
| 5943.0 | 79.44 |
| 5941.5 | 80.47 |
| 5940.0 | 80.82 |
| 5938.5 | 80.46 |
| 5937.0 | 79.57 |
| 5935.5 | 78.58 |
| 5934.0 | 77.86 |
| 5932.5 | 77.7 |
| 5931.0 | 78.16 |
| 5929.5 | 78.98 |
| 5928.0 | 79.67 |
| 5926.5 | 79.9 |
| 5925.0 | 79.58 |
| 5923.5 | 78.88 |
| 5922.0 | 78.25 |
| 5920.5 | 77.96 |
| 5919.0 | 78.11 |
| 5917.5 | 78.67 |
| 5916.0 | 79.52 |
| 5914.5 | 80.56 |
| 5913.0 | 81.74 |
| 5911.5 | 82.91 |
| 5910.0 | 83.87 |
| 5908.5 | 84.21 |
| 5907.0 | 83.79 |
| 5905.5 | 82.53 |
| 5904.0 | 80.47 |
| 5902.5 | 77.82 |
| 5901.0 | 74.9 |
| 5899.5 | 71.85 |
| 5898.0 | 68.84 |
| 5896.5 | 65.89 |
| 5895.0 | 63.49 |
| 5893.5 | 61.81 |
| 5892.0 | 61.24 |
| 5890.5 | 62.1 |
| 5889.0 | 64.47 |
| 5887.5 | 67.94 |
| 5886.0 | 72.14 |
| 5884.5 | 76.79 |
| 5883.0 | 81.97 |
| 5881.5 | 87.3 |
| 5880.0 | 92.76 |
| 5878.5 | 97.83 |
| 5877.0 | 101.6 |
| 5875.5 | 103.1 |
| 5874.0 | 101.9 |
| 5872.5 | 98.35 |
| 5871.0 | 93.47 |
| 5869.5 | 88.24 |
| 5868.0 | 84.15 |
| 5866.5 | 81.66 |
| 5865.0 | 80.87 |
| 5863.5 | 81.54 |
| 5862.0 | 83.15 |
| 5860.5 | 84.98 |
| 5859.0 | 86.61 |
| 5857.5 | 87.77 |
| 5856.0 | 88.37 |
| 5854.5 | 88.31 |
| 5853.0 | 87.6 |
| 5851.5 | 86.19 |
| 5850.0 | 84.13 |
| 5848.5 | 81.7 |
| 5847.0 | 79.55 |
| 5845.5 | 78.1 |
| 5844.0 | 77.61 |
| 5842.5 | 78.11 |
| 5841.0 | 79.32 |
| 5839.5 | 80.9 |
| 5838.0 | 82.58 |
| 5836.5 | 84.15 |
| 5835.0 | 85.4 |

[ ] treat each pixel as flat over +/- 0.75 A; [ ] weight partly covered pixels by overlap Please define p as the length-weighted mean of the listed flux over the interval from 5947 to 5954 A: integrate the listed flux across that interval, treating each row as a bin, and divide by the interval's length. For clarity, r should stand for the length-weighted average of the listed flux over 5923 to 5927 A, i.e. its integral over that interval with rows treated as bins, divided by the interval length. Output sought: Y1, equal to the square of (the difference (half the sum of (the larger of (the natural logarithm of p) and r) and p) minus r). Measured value 3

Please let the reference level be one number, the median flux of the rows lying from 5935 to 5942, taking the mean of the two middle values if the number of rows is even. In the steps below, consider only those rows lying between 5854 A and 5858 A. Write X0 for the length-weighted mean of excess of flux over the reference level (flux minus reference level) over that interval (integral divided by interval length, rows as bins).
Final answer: 7.7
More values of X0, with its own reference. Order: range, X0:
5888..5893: -17.6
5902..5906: -0.2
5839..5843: -1.0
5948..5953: -4.9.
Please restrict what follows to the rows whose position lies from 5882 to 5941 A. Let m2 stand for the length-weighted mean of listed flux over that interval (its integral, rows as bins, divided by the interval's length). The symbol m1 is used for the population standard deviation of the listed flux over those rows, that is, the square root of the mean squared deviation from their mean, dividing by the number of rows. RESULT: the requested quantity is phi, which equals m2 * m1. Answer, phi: 505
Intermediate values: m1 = 7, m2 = 76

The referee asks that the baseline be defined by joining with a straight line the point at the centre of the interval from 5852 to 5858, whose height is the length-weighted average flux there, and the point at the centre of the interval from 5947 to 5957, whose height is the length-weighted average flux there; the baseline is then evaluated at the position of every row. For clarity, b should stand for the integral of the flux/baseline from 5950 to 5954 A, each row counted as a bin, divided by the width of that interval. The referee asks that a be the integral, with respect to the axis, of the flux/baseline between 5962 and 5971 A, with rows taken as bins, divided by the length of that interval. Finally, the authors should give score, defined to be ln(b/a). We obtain -0.07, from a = 1.06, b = 0.991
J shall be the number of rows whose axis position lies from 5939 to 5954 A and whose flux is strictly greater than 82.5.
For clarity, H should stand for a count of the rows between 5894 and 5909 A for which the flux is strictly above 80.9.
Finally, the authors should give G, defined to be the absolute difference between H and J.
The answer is 3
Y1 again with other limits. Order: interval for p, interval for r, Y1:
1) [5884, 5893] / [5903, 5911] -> 62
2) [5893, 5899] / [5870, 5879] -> 284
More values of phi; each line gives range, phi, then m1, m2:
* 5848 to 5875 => 487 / 6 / 87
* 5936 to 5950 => 175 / 2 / 78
